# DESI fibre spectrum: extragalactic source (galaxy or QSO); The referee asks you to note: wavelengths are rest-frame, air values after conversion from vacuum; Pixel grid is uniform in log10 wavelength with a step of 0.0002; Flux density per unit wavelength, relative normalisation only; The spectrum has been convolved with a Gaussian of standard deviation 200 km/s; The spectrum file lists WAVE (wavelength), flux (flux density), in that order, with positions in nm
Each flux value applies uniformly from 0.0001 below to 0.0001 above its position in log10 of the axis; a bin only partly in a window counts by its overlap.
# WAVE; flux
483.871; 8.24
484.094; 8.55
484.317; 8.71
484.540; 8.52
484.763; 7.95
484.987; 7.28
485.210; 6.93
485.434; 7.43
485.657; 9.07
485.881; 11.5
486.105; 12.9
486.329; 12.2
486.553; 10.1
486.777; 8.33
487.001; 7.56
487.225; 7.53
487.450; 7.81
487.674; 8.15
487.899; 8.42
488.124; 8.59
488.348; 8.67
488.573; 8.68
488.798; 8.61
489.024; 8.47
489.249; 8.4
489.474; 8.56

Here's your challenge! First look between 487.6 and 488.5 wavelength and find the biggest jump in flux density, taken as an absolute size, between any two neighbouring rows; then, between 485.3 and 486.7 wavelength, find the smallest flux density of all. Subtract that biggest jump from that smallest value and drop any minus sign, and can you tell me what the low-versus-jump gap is 7.2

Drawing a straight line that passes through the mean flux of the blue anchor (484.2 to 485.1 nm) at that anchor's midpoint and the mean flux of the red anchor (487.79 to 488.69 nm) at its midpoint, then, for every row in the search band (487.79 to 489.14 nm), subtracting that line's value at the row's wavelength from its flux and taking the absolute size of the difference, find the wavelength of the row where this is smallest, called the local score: 488.124 nm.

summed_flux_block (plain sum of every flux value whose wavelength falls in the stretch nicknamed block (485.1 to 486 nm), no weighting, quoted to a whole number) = 35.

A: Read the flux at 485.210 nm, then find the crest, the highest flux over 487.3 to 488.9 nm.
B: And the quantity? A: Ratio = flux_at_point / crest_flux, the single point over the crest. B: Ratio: 0.80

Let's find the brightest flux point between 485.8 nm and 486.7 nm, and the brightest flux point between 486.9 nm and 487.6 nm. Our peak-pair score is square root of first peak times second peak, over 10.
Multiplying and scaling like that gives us 1.00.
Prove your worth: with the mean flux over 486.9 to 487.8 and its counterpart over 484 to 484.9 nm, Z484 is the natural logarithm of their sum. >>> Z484 2.78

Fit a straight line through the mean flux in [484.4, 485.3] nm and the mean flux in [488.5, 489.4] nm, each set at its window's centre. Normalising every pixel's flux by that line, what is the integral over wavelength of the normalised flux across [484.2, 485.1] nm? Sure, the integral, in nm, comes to 0.95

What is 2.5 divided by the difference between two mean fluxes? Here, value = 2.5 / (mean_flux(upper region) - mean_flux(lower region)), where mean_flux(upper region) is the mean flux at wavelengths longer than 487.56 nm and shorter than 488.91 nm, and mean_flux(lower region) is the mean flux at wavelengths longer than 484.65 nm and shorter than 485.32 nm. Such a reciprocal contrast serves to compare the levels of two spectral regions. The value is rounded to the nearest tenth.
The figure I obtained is 2.2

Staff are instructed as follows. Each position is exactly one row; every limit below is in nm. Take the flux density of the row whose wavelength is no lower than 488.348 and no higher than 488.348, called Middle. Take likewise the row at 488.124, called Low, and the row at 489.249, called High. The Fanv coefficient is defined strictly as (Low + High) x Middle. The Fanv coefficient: 147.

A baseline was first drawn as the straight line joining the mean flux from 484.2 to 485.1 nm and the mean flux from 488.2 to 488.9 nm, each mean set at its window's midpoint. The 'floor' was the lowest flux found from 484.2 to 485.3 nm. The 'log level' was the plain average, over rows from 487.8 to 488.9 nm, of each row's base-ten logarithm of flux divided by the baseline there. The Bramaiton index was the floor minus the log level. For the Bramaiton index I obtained 6.9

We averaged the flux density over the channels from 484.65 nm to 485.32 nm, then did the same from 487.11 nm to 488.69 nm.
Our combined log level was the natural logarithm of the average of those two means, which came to 2.06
